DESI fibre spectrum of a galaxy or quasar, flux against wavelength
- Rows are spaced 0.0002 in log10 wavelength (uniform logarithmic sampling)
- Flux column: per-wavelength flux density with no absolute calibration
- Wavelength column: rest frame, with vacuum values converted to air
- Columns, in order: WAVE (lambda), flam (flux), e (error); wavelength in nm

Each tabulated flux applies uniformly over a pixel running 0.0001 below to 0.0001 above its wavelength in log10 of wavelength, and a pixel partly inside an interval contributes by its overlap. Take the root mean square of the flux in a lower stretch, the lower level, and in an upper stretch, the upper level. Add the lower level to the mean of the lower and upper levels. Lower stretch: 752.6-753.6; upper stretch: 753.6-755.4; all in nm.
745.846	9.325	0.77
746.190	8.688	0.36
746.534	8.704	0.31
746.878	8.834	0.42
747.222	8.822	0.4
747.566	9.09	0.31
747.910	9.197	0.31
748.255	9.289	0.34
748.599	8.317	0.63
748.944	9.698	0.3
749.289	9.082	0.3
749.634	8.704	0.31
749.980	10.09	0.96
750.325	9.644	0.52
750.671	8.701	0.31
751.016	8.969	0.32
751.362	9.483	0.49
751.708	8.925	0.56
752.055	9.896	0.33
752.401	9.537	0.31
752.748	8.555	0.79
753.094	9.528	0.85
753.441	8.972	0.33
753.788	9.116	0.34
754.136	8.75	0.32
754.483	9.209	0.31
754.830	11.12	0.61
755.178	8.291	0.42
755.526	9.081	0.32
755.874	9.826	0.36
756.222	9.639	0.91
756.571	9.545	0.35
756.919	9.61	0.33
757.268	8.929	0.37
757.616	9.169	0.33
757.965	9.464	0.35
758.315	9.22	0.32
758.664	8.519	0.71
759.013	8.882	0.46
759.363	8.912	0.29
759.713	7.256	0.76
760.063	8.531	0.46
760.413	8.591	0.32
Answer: 18.2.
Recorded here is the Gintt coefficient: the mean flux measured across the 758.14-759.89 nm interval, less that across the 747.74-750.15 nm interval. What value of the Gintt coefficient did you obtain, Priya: -0.6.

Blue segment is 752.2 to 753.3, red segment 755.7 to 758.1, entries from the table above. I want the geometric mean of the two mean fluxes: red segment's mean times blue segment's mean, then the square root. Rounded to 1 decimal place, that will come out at 9.3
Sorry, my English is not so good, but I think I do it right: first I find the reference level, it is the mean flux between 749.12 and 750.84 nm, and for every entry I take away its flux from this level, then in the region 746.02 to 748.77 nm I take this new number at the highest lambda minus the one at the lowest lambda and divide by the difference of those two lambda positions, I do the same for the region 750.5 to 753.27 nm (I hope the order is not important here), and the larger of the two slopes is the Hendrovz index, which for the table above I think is 0.154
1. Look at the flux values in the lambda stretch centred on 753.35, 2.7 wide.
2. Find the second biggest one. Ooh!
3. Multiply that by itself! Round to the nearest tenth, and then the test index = 91.0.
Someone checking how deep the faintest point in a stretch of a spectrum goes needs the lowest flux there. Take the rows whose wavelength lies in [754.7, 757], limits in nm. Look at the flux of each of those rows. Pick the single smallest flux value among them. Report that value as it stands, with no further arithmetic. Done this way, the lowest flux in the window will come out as 8.291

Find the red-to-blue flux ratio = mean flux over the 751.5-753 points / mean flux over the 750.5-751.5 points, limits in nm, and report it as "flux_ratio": 1.02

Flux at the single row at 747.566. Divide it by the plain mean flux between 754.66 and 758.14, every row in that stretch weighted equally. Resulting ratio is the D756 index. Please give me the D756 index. 0.96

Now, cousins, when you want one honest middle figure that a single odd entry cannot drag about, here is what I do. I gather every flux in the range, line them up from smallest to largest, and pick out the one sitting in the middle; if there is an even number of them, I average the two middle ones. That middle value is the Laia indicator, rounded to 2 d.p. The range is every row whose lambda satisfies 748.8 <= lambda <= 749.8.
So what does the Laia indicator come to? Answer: 9.08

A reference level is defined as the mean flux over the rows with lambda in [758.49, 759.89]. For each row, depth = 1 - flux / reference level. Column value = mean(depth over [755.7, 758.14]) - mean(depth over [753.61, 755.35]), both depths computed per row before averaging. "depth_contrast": -0.019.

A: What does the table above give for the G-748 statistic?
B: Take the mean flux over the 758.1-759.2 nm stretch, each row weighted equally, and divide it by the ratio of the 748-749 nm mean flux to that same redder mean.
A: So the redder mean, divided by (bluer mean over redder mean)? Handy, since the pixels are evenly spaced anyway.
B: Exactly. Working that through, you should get 8.7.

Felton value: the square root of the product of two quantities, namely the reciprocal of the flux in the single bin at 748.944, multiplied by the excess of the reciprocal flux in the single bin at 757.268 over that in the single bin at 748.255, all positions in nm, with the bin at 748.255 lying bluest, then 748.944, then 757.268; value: 0.021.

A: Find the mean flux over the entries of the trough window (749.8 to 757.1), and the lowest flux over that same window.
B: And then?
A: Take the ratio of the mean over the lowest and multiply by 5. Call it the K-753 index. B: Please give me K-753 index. 5.64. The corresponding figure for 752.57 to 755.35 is 5.54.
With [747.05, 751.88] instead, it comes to 5.50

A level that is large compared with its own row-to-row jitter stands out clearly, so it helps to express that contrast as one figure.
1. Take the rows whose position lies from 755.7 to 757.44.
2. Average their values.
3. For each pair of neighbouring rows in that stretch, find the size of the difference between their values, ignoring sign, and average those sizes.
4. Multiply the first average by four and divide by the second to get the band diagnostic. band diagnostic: 148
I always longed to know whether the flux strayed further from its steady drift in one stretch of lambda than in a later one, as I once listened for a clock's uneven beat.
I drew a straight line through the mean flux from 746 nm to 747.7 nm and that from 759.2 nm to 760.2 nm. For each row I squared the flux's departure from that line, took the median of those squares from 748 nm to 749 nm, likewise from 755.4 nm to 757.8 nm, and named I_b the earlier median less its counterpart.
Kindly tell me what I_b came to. -1.1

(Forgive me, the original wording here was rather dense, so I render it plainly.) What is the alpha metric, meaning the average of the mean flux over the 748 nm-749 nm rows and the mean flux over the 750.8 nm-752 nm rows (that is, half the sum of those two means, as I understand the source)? 9.11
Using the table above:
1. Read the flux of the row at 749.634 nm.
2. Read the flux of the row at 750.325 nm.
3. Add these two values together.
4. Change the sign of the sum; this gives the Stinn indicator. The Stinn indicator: -18.3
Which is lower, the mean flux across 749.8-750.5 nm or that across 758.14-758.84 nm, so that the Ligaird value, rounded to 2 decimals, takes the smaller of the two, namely 8.87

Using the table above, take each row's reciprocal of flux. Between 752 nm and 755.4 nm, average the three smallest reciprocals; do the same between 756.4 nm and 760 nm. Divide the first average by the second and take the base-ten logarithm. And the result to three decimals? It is -0.027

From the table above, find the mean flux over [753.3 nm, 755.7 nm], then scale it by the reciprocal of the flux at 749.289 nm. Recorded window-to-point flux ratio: 1.02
